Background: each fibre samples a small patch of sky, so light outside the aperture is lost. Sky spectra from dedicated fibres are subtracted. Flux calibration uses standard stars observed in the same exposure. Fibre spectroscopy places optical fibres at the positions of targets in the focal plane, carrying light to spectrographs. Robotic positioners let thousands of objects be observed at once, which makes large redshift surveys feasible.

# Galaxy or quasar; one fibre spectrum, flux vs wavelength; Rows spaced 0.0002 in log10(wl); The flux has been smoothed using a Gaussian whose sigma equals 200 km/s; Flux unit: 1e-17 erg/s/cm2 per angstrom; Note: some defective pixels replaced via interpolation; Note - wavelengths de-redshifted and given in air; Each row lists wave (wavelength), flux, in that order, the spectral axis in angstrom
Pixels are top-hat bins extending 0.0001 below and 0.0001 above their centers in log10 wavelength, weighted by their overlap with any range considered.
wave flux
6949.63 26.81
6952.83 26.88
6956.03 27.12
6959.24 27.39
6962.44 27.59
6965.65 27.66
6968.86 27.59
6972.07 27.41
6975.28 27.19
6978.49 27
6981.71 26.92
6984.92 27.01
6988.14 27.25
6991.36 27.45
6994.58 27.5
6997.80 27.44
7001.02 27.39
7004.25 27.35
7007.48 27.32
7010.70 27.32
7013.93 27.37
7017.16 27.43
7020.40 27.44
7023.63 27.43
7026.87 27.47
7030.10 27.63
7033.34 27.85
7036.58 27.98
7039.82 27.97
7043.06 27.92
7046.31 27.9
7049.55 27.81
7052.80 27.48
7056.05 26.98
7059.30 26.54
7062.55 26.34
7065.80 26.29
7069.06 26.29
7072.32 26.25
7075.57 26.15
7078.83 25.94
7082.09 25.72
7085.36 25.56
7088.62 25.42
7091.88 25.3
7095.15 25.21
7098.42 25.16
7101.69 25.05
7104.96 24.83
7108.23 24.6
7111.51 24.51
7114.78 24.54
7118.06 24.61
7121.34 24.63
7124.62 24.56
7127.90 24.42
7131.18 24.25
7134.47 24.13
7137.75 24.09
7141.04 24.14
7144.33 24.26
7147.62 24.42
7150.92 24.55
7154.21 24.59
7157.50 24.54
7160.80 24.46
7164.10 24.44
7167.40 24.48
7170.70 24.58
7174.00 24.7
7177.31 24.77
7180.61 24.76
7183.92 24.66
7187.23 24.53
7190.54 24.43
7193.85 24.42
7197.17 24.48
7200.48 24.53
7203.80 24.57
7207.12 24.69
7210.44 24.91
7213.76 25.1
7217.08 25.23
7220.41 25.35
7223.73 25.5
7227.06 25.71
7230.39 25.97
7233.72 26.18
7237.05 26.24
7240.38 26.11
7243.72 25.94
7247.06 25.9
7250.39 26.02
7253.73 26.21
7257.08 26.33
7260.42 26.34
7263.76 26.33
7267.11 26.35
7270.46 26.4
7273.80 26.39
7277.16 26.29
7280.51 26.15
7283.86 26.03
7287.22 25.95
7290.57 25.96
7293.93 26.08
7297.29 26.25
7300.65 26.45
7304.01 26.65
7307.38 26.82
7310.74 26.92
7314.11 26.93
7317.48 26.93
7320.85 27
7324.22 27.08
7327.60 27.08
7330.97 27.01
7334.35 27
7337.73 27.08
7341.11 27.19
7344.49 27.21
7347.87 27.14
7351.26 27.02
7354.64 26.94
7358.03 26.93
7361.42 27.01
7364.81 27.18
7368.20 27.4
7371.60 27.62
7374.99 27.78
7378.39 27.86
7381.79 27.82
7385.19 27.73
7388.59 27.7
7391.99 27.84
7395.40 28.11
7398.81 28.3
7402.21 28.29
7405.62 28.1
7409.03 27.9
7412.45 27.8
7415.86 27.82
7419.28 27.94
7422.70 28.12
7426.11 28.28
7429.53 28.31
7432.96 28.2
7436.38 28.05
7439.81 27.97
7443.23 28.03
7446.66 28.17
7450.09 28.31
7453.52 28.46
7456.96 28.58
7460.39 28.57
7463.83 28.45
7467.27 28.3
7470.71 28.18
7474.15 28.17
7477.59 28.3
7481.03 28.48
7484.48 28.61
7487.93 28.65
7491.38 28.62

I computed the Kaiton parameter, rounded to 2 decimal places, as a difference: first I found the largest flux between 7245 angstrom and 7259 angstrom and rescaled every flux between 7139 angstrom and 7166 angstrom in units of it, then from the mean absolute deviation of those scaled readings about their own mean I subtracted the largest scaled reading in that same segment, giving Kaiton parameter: -0.93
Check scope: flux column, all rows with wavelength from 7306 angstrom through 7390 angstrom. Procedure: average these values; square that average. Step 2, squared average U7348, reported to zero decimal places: 741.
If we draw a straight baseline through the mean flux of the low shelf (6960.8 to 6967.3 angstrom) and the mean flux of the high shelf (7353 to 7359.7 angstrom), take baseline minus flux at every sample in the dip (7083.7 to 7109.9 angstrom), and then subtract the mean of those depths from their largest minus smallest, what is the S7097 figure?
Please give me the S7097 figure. -1.3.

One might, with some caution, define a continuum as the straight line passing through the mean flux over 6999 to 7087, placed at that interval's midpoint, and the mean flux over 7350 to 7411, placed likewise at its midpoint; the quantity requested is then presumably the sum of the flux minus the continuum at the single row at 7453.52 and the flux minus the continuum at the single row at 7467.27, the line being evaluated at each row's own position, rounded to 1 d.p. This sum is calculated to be 1.2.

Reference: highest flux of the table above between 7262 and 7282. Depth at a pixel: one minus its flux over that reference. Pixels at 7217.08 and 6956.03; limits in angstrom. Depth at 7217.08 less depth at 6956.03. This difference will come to 0.07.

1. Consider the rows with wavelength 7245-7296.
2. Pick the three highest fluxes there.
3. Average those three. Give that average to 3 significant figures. 26.4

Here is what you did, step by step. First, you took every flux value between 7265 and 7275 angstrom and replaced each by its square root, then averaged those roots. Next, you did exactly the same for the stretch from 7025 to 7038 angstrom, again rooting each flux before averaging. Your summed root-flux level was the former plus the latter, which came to 10.4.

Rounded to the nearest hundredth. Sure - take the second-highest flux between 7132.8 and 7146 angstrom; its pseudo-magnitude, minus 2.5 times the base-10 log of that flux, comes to -3.46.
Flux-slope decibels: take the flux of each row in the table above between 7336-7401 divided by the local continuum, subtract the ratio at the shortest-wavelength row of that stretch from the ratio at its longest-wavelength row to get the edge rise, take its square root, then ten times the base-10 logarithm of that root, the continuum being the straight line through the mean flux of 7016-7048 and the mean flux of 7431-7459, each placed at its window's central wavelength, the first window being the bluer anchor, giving -7.0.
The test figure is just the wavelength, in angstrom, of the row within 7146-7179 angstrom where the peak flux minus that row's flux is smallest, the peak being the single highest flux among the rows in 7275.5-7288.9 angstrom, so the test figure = 7177.31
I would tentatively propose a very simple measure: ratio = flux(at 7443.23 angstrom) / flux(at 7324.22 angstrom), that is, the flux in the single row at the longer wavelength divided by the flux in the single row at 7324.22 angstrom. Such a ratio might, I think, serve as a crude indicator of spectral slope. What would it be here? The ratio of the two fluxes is 1.04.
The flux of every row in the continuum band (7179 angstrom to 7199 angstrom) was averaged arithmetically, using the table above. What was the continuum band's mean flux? 24.5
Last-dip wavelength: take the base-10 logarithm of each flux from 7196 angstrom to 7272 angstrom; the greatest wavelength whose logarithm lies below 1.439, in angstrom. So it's 7270.46 angstrom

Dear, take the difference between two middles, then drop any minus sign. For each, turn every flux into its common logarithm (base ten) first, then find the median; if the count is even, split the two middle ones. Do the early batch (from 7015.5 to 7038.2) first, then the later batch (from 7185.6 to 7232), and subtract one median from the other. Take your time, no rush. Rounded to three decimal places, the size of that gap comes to 0.044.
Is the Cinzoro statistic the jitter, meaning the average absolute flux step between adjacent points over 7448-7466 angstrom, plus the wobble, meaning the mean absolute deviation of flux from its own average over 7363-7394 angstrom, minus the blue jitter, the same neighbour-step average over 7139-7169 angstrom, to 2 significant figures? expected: 0.19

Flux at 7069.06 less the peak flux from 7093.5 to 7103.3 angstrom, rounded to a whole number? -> 1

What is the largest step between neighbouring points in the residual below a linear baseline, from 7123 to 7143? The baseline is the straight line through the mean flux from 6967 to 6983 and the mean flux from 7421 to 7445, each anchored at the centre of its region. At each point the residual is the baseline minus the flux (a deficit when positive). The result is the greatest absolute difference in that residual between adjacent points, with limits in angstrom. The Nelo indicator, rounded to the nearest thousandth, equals 0.177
